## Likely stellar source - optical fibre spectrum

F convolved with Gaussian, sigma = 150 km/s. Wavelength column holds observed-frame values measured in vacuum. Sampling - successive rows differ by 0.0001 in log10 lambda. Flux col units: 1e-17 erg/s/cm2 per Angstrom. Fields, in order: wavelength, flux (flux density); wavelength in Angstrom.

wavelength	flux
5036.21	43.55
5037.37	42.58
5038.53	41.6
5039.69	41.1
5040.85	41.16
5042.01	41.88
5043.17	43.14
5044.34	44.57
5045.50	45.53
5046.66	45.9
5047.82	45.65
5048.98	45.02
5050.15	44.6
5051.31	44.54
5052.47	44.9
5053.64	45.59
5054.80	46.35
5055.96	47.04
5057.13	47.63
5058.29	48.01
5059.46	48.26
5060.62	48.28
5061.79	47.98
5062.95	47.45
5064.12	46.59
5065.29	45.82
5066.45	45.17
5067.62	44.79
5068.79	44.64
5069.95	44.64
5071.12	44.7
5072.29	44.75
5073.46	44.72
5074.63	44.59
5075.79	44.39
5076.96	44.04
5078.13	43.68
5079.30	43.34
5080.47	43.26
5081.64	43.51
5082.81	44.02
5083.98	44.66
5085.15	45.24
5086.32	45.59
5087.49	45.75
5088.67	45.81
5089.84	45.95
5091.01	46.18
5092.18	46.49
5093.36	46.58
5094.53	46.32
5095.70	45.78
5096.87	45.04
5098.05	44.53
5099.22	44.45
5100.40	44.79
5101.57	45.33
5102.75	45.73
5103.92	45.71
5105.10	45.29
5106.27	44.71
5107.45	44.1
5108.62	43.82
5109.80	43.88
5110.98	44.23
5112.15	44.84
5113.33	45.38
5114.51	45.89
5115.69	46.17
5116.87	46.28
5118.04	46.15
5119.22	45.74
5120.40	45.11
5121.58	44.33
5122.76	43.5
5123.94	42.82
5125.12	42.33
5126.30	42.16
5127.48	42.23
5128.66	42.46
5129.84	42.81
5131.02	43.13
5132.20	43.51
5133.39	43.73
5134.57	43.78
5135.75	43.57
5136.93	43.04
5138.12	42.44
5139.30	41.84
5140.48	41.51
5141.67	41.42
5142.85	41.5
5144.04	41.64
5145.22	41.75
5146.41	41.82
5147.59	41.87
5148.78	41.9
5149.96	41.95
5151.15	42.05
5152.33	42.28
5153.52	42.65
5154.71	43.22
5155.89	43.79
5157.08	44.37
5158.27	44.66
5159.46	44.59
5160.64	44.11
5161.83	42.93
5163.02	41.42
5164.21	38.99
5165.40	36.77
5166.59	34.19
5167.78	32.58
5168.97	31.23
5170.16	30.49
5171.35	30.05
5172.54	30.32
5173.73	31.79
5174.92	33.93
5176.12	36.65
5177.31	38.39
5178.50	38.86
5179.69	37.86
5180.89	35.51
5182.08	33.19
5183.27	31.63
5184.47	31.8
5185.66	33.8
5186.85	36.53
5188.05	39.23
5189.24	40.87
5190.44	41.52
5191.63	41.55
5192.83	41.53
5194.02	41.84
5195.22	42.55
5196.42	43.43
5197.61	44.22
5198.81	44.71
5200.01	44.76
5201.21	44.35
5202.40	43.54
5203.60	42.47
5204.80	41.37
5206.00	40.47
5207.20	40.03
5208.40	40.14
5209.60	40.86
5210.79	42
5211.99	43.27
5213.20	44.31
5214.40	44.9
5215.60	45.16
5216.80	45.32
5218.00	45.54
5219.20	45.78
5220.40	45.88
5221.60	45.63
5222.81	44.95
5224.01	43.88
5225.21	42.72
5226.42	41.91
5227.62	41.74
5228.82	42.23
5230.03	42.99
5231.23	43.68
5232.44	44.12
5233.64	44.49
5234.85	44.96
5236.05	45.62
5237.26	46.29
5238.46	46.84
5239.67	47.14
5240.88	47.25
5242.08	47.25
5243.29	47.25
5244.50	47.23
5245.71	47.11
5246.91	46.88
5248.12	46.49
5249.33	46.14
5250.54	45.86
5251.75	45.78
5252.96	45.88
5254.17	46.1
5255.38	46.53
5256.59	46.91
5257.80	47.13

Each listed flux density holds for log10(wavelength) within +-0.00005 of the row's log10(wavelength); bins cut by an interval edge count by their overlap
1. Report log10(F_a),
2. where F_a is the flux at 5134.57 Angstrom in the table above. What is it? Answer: 1.64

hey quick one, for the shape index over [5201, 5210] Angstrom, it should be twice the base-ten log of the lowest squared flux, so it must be 6.41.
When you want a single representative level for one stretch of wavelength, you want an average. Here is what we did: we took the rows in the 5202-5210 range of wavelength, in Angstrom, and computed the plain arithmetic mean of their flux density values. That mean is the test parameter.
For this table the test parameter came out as 41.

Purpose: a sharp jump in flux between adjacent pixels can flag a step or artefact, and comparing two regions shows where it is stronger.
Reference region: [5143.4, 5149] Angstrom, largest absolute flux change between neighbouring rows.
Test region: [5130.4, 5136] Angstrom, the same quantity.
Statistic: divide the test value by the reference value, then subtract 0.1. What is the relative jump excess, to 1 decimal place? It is 3.4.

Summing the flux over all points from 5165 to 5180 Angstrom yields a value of 443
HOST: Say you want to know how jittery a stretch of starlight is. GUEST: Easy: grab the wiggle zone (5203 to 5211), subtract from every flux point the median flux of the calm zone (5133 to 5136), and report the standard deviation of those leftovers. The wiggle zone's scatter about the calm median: 0.9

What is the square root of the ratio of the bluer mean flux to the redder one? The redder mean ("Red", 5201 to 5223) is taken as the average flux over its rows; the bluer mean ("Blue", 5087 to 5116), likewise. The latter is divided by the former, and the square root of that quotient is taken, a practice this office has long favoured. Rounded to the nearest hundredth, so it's 1.02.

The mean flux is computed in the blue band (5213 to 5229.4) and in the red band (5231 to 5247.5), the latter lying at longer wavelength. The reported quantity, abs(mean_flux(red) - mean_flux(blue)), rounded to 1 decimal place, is 1.9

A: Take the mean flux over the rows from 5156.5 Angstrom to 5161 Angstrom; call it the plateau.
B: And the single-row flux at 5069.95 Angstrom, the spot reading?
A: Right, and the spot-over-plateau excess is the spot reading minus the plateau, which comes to 0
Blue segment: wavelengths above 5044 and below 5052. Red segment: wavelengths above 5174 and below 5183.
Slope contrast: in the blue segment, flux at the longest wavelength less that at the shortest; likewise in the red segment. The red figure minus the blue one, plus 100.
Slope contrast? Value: 99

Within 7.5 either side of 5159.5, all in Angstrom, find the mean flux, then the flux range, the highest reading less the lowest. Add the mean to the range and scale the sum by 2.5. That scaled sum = 131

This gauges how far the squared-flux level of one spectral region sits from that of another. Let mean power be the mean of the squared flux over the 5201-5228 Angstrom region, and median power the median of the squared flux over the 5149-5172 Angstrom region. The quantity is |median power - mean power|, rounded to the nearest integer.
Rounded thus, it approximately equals 112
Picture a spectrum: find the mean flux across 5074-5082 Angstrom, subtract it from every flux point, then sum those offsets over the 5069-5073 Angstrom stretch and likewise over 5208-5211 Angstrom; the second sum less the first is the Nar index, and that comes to -11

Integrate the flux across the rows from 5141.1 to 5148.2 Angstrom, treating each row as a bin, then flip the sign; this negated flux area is -296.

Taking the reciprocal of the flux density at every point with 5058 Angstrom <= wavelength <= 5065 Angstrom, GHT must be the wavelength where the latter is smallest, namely 5060.62 Angstrom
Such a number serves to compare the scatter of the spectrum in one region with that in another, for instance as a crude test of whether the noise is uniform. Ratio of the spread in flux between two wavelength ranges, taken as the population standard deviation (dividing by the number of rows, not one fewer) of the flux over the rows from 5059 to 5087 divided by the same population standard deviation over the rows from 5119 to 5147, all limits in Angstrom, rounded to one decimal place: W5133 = 1.3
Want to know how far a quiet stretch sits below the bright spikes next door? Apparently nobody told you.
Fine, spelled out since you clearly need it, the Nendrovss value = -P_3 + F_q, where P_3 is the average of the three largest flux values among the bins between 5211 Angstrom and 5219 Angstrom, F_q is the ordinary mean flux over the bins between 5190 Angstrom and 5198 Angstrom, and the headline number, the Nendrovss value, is -3.0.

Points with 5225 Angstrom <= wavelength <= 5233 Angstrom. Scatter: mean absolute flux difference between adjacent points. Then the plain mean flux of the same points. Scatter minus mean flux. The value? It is -42.2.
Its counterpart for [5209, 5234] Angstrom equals -43.3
